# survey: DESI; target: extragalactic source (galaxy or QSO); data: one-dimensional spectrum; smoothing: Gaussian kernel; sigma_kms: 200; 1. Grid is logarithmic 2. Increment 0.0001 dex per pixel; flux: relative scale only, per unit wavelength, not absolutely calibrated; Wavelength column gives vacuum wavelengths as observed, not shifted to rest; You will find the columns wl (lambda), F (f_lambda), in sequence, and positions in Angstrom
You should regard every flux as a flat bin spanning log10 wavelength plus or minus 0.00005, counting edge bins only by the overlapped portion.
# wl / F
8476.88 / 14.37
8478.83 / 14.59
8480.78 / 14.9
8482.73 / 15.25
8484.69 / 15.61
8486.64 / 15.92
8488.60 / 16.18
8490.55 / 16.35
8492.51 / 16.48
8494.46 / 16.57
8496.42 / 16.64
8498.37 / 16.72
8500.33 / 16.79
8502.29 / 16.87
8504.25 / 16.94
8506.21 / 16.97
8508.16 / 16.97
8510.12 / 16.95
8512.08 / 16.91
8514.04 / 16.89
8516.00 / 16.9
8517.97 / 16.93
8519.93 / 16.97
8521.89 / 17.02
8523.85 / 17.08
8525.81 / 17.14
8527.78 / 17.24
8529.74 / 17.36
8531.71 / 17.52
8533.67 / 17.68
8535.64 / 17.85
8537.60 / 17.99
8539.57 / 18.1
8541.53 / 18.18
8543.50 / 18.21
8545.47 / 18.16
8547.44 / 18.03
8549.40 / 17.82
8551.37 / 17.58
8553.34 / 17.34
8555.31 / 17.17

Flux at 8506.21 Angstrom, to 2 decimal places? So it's 16.97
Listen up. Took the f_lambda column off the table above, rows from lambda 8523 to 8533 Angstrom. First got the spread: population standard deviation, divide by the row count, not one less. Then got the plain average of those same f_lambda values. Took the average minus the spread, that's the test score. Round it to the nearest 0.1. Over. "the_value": 17.1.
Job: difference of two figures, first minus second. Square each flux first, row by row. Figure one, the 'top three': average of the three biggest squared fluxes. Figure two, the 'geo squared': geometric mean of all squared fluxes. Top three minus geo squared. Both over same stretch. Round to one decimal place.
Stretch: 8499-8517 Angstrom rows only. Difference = 1.8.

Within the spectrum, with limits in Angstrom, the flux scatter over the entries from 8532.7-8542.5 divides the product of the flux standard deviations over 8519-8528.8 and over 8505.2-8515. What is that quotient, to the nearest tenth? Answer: 0.0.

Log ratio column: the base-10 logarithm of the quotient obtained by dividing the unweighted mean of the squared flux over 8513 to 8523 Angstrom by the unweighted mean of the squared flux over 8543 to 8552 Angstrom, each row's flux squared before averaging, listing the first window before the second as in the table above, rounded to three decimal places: -0.051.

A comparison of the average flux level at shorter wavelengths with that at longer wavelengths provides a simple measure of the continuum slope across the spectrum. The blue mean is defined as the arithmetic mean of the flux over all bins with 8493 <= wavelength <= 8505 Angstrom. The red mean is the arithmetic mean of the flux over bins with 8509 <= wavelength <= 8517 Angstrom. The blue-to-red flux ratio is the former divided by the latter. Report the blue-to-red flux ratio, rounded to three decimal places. 0.991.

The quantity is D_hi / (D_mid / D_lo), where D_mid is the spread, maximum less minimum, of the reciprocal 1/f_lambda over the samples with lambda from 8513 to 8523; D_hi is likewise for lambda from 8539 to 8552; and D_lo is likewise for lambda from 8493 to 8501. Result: 0.003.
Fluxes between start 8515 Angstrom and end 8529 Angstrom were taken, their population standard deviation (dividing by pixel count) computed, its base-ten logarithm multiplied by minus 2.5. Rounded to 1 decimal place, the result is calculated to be 2.4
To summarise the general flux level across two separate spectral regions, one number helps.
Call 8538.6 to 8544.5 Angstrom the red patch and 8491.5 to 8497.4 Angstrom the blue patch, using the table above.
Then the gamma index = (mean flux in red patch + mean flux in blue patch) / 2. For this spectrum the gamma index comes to 17.4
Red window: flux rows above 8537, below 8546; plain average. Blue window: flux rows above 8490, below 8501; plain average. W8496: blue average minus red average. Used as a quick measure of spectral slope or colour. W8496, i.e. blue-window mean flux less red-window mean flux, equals -1.5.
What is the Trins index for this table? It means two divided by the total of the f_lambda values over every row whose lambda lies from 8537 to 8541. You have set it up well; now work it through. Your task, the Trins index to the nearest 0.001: 0.055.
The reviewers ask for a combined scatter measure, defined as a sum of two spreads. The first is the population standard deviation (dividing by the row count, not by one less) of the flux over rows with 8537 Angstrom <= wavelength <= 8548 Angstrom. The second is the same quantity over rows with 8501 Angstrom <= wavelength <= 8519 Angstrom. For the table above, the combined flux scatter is 0.11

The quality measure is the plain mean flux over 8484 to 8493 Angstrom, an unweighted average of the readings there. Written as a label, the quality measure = 16.1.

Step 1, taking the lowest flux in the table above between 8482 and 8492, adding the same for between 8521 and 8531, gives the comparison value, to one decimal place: 32.3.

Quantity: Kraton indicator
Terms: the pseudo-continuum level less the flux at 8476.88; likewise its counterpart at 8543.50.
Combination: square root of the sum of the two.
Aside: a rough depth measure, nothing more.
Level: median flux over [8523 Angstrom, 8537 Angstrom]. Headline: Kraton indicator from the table 1.46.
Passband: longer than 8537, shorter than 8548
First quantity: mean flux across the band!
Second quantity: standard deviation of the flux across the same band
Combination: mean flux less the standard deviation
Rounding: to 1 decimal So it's 18.0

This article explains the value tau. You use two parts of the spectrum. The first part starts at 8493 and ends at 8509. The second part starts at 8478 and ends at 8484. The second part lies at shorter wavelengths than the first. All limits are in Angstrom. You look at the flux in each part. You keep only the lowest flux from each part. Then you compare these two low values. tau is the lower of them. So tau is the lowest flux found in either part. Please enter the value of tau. 14.6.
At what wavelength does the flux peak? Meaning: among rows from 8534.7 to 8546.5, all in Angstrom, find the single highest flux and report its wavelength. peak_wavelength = 8543.50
